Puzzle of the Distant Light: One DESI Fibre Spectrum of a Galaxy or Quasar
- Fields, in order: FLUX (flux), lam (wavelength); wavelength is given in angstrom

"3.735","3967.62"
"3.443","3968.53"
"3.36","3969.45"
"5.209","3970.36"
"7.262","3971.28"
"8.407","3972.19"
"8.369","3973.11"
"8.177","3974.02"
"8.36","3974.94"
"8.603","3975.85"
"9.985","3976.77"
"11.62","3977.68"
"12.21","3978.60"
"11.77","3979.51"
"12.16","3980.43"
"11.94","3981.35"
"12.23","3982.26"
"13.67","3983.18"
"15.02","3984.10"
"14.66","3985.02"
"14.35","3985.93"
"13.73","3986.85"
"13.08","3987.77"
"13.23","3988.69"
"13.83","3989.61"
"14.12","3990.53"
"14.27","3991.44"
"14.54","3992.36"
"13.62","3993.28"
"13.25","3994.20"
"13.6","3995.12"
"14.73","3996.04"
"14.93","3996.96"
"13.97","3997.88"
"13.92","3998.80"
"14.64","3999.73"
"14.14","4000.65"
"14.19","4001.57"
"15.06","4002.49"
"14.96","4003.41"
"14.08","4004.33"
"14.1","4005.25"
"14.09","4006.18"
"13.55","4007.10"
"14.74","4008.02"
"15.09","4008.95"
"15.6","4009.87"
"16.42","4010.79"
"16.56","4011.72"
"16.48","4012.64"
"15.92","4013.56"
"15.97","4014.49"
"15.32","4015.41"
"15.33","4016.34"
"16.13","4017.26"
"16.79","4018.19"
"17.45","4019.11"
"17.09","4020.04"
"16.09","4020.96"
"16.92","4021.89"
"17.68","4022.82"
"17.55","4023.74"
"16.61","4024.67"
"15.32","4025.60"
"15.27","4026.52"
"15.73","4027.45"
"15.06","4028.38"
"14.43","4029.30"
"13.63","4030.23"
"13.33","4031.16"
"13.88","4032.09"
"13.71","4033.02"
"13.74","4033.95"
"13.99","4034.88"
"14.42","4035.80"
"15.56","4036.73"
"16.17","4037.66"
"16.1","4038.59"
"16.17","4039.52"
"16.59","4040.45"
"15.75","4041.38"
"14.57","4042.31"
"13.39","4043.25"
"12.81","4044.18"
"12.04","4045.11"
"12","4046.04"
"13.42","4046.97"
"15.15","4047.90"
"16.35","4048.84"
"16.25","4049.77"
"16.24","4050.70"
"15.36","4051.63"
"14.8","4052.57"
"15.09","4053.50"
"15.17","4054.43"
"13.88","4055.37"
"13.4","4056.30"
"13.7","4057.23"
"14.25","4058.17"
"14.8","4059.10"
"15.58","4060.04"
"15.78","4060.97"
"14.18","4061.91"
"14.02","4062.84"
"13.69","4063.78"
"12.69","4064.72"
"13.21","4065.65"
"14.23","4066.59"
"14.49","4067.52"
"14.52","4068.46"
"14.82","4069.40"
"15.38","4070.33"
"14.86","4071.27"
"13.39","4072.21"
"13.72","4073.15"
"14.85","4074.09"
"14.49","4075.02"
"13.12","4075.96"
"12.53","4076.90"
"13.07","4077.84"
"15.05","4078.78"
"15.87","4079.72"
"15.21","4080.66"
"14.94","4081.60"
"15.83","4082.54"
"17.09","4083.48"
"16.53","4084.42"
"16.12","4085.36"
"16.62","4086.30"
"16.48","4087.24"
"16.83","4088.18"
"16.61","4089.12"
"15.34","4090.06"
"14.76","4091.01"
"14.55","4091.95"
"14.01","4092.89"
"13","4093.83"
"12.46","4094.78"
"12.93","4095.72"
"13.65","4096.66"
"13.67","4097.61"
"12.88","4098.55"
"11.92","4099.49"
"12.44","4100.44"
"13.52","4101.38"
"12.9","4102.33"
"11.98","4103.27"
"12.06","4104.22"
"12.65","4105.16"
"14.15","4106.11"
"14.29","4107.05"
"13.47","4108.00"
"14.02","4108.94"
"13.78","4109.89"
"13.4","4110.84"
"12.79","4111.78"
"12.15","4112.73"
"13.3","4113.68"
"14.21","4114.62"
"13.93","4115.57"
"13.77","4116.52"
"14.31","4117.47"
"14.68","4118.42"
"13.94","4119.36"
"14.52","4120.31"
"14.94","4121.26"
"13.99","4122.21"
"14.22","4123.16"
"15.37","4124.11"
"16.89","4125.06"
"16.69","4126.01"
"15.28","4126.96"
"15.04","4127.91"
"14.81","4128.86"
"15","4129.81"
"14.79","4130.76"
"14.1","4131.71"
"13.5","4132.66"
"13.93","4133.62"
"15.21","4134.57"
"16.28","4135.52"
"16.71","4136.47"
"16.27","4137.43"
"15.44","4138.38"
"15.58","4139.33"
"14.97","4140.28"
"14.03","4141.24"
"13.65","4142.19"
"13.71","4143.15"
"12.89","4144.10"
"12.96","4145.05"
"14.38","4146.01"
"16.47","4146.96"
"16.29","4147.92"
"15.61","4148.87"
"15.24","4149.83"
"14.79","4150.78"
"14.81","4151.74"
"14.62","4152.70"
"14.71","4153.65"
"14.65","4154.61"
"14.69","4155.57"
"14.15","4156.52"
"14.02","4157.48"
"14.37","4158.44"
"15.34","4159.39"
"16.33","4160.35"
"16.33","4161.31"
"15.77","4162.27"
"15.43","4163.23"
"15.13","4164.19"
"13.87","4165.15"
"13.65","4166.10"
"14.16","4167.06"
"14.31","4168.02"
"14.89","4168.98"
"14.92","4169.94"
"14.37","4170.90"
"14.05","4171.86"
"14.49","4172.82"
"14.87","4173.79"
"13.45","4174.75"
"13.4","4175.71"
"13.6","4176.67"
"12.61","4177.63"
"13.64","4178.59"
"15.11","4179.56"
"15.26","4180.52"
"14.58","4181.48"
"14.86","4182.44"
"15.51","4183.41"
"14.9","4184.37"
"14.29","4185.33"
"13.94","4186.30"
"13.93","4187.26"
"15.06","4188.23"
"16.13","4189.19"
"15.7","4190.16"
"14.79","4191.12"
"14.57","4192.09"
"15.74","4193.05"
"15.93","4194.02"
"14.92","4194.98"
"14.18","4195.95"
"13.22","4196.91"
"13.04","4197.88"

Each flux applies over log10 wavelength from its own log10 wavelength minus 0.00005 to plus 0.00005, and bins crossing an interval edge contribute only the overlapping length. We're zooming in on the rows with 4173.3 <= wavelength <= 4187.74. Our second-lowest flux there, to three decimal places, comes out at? 13.400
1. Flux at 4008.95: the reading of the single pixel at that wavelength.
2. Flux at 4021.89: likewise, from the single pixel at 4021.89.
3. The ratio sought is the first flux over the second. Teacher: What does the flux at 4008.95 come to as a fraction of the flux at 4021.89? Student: 0.89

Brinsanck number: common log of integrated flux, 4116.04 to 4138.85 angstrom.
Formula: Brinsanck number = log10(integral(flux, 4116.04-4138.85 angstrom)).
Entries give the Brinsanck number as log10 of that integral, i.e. 2.53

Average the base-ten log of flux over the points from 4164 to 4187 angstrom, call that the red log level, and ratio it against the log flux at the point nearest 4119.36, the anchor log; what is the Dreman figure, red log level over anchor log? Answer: 1.01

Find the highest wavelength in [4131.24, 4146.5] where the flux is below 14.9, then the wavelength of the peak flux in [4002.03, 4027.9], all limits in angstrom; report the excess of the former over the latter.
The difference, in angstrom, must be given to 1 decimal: 123.2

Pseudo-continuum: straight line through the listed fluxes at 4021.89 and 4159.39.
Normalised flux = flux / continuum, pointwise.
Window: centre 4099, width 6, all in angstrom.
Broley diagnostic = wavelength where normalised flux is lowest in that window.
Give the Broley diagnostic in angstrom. 4099.49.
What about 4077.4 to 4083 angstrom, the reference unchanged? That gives 4077.84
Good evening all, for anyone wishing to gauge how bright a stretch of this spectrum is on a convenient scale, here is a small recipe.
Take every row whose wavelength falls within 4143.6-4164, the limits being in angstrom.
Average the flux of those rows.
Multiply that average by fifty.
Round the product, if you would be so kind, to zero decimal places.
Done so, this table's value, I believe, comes 747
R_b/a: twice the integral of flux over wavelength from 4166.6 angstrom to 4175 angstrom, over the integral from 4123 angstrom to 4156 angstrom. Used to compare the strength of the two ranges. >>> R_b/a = 0.5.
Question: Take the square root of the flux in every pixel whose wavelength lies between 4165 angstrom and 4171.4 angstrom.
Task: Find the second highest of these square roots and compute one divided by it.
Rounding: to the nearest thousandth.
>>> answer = 0.259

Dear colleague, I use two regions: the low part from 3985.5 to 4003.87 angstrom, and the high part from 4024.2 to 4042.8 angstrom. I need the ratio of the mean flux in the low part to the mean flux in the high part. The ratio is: 0.94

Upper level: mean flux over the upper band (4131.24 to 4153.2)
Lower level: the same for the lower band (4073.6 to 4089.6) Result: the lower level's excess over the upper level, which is 0.5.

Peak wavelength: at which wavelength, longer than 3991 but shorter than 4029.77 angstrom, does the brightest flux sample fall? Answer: 4022.82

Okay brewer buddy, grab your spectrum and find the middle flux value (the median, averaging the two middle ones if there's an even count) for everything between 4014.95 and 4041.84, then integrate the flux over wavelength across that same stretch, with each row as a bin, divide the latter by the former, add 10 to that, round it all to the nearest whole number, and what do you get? 37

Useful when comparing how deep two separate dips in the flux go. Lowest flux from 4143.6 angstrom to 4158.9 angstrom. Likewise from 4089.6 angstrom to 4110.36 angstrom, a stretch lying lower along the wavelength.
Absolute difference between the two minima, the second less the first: 1.0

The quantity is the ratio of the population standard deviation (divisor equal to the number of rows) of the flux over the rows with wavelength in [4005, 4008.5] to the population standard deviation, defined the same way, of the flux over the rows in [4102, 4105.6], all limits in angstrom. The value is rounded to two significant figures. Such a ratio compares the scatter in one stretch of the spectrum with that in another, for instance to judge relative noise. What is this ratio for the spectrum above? 1.1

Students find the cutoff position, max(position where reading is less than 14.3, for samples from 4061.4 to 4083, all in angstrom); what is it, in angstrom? 4077.84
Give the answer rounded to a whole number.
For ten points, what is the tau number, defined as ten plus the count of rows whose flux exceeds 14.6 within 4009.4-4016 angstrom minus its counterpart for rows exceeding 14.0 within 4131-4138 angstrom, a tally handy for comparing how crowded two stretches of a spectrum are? 12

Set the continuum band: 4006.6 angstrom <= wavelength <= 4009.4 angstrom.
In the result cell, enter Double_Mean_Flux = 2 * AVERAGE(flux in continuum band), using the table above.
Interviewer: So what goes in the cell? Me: 28.9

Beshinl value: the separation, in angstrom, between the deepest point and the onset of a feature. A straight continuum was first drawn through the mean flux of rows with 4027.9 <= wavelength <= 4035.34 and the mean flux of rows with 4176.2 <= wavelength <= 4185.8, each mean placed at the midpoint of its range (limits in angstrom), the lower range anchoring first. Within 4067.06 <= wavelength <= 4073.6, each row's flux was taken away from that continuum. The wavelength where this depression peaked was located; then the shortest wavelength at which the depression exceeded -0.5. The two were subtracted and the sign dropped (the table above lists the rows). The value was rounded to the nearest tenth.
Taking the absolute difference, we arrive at 4.7 angstrom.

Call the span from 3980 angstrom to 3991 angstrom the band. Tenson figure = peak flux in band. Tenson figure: 15.02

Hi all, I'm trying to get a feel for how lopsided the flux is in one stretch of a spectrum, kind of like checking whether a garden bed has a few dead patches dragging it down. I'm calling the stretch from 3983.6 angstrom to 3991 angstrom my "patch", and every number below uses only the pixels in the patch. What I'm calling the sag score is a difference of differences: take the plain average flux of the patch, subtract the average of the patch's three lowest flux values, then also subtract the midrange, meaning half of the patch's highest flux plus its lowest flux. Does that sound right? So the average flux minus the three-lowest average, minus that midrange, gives -13.4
